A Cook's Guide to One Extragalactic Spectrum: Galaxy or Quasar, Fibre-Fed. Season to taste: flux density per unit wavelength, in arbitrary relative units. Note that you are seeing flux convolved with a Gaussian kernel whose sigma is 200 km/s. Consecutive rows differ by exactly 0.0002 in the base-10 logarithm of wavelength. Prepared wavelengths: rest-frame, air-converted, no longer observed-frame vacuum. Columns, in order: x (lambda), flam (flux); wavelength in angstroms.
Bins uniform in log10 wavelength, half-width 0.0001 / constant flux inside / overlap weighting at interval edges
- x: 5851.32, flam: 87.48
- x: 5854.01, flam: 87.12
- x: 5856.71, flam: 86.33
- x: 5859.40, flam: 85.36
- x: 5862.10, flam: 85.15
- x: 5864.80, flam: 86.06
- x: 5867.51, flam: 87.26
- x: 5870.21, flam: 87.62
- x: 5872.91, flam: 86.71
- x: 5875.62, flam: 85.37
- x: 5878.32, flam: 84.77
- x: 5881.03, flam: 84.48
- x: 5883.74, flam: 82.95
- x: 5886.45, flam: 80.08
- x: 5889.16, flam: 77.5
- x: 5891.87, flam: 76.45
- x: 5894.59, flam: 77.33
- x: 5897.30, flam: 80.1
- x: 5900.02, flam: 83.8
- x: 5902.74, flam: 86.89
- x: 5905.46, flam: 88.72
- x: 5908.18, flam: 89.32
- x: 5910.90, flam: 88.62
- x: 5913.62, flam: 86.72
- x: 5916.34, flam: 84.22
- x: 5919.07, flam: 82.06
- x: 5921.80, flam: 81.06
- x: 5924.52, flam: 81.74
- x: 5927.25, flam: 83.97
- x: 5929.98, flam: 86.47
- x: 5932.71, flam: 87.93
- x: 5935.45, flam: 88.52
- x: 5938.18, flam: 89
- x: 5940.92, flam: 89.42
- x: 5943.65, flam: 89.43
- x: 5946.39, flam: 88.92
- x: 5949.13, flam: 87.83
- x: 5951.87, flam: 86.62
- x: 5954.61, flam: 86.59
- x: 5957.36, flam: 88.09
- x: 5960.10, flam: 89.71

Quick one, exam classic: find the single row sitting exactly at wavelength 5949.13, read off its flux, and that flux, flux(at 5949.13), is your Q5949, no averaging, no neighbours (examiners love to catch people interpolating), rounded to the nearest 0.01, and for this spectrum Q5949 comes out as 87.83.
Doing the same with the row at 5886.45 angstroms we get 80.08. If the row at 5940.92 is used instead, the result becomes 89.42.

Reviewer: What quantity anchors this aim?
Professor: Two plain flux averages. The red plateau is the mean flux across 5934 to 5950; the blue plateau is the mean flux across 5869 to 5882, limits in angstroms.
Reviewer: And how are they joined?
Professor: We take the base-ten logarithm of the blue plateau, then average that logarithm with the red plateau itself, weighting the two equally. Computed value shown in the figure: 45.4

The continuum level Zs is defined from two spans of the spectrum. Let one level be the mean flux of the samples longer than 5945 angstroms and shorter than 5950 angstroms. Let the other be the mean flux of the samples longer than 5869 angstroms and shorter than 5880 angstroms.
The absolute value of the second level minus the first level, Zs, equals 2.3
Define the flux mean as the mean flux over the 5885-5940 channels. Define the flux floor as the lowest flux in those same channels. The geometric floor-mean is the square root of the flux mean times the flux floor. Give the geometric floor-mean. 80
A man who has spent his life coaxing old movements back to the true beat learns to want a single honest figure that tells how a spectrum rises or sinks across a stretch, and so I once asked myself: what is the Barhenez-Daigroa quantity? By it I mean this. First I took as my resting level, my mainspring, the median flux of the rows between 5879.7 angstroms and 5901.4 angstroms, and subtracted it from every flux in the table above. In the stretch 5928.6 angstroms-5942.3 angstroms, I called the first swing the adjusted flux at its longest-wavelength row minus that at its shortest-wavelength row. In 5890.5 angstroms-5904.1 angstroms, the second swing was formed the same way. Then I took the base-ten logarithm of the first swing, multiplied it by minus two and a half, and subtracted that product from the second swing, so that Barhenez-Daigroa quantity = 12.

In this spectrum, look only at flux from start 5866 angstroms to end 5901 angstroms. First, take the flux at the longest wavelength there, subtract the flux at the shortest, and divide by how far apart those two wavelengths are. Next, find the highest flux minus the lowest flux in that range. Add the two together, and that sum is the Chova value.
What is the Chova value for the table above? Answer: 11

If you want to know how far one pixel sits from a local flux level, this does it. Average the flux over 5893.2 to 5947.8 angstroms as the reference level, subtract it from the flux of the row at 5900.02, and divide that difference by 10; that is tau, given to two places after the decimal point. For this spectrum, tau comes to -0.19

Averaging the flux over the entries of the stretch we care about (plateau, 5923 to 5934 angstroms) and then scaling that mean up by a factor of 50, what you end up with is 4251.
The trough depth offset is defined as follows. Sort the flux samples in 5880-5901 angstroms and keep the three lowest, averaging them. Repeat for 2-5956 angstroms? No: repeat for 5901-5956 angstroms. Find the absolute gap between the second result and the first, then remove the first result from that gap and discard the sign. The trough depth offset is 73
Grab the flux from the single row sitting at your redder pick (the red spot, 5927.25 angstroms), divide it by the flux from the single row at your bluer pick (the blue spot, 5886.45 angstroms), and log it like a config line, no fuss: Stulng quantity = 1.05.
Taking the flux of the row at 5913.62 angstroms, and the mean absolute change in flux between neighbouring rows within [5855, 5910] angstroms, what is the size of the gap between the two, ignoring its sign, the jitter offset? 85.3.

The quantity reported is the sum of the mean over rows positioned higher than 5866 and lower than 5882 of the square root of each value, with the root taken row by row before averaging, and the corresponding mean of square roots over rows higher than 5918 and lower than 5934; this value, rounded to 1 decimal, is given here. 18.4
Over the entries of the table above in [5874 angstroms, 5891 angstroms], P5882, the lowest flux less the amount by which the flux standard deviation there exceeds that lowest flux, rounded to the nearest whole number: 152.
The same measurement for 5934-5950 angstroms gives 175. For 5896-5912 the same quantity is 157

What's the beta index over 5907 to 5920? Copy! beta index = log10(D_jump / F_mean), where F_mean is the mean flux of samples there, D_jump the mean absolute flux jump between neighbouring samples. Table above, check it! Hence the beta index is -1.68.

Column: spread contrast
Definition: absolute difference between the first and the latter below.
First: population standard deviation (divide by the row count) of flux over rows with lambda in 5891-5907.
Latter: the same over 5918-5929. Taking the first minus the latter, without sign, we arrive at 3.5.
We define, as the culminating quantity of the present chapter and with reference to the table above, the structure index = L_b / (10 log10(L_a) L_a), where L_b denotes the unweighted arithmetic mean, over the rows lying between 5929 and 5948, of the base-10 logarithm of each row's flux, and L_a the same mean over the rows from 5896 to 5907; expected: 0.354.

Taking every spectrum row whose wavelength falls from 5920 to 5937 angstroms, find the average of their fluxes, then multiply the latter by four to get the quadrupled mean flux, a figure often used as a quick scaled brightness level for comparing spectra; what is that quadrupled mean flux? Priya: 340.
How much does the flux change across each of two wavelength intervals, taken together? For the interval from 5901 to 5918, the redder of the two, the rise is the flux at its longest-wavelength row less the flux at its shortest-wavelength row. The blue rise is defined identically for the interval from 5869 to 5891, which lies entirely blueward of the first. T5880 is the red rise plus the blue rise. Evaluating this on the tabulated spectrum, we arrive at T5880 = -12.8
